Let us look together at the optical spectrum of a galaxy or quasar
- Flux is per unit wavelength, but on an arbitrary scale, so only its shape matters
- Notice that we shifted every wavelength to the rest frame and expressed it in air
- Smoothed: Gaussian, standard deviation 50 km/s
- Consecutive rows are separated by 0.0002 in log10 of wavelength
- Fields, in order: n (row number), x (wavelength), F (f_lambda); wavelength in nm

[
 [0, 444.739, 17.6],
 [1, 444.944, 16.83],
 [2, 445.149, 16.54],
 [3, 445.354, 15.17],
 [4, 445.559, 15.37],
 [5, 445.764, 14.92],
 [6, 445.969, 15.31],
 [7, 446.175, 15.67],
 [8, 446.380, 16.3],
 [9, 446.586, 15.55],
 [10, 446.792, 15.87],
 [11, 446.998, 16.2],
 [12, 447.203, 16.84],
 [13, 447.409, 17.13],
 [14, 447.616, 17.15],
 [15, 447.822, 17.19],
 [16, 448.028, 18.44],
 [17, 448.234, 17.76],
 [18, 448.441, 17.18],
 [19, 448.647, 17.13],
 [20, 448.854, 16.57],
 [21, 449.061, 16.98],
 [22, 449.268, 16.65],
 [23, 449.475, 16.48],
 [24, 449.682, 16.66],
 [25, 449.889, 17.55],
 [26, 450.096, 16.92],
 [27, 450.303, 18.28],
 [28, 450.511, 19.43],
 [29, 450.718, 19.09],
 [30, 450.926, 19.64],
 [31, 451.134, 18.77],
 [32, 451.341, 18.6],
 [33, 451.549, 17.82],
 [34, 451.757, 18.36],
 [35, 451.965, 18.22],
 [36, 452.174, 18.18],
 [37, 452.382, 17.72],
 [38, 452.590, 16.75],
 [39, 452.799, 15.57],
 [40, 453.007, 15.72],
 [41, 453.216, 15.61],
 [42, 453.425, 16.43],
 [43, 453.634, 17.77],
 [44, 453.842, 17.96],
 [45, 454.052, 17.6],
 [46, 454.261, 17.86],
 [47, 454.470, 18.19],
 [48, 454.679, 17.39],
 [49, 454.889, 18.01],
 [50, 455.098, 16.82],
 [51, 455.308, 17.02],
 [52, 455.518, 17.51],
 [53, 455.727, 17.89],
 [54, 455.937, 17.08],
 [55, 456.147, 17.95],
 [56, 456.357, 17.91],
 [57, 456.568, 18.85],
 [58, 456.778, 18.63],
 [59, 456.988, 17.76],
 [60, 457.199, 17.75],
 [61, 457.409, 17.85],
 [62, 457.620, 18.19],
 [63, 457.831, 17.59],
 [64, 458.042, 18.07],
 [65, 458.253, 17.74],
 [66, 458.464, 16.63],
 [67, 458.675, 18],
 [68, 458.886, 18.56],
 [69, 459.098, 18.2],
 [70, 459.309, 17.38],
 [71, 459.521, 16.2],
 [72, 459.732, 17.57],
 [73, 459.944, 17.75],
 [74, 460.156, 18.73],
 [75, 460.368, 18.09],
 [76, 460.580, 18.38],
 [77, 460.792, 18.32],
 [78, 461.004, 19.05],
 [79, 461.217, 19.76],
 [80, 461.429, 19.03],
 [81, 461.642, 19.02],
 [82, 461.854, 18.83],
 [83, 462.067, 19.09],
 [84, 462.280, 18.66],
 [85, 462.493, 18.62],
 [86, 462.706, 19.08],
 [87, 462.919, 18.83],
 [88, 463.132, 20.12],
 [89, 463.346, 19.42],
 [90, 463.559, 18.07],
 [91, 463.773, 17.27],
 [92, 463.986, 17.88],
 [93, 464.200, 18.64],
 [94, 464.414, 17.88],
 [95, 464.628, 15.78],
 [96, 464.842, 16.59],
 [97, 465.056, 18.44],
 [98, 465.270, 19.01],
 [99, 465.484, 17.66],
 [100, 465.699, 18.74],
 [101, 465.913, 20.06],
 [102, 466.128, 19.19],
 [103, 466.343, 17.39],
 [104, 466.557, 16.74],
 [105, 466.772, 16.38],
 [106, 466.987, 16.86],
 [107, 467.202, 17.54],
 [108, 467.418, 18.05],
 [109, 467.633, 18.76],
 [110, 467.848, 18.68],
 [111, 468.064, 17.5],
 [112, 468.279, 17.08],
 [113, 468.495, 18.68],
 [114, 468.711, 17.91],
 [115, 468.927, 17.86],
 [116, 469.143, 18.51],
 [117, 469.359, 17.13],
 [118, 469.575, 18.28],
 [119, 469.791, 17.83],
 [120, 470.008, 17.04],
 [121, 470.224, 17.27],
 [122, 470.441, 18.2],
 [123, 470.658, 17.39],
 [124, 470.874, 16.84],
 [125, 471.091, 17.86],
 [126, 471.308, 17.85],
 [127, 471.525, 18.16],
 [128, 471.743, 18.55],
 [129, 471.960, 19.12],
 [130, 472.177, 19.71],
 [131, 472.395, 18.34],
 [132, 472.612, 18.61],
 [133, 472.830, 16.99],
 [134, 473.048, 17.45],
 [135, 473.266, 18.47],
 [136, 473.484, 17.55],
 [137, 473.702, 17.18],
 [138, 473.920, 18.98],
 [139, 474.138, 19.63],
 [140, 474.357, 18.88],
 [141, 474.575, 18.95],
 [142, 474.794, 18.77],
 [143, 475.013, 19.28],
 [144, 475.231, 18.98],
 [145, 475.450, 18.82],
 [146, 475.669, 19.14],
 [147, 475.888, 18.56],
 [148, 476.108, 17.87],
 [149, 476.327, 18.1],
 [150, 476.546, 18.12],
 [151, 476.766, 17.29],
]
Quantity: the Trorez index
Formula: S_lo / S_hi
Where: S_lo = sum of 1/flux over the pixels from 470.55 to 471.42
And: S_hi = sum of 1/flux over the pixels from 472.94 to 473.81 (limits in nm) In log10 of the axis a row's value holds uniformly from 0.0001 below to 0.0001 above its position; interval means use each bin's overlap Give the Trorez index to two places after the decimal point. 1.01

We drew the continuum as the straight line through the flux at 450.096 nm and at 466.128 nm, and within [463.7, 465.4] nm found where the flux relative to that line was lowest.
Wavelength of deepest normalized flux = 464.628 nm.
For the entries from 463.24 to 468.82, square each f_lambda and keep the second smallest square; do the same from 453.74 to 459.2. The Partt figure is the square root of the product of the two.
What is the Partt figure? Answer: 276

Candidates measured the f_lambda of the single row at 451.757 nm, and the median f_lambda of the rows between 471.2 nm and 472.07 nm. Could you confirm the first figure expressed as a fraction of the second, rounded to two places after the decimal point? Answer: 1.00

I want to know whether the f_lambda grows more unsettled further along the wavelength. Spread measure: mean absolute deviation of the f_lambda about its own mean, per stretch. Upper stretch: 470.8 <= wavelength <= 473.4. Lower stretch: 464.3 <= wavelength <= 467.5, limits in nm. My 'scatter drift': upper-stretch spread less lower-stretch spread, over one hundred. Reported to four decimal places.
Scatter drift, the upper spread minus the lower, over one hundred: -0.0031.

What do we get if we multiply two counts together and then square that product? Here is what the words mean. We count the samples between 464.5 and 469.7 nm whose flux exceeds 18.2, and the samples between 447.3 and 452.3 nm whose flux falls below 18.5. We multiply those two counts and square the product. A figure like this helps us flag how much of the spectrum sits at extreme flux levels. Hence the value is 36100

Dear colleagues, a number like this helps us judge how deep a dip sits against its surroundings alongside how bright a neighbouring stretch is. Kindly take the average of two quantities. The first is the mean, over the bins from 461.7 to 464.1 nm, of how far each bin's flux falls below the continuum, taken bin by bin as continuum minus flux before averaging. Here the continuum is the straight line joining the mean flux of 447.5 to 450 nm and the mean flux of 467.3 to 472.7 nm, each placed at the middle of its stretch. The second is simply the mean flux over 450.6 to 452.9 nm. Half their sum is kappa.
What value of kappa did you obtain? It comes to 8.55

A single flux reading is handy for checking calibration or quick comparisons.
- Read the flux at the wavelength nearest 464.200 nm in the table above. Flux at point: 18.64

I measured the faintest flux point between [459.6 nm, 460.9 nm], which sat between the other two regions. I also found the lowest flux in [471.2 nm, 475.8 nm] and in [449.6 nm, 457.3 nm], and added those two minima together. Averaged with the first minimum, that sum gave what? 25.1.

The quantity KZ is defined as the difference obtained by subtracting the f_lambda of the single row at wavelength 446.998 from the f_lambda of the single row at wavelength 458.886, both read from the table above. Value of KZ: 2.36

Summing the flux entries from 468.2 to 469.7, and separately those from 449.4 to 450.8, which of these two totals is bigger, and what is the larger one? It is 125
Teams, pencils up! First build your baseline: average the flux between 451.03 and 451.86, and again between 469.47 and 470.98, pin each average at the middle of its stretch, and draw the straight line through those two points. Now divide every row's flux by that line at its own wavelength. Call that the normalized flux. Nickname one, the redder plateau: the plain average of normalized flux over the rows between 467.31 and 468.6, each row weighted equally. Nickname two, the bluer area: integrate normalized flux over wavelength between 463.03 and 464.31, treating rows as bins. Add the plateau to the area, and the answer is 2.4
